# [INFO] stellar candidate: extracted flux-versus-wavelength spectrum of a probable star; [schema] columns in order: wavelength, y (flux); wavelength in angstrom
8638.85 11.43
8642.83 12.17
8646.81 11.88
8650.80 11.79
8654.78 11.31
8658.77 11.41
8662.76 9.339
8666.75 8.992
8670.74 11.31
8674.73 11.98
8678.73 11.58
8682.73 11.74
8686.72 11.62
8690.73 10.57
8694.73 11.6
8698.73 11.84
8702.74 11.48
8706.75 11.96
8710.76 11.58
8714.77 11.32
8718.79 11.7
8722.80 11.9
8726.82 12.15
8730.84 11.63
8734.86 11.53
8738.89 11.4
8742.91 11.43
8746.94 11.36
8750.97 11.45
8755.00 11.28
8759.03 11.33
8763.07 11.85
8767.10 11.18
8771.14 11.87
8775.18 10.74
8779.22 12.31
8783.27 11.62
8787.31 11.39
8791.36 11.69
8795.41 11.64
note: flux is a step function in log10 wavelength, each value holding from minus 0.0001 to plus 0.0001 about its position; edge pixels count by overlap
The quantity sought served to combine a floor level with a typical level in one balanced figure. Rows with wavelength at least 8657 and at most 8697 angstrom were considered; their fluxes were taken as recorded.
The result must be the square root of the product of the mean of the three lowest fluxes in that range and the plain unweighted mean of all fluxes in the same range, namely 10.3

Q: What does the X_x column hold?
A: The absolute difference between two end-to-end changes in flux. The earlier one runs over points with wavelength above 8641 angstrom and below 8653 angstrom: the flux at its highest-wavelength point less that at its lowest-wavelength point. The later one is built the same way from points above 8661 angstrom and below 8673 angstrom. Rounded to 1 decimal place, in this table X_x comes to 2.4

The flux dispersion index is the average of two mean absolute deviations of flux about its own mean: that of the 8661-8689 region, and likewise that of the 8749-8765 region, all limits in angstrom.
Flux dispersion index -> 0.60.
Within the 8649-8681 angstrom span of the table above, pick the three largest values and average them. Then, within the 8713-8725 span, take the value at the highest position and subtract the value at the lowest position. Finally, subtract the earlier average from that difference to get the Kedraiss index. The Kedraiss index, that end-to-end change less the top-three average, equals -11.2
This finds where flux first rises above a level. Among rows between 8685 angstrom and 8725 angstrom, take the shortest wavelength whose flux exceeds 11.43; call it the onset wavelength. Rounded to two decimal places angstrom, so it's 8686.72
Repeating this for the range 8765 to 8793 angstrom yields 8771.14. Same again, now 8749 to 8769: 8750.97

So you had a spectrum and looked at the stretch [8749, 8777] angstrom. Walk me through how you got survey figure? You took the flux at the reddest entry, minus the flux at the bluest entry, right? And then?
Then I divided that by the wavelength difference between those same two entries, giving -0.029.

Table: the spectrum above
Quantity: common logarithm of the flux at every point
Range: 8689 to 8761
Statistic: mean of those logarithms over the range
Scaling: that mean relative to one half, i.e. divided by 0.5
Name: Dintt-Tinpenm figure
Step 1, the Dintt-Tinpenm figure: 2.12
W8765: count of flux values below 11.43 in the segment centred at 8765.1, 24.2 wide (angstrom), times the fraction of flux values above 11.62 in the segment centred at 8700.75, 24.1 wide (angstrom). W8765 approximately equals 1.3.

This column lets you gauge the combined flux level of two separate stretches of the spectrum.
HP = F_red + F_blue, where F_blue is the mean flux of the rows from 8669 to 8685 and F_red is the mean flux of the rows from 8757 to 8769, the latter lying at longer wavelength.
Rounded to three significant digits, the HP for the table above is 23.1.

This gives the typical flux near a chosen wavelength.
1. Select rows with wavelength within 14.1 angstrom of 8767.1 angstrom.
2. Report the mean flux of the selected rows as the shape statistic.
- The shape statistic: 11.5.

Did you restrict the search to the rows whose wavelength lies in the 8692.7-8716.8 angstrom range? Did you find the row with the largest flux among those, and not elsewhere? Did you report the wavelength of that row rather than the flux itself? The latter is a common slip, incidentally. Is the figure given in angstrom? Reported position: 8706.75 angstrom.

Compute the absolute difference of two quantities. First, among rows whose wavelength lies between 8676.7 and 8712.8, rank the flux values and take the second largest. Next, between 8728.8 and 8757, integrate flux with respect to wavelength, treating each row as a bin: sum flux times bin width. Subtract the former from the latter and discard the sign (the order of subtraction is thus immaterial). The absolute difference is 311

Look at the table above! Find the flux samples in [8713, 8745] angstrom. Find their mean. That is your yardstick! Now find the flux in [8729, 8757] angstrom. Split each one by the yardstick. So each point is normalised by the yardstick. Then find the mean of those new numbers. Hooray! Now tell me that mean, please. 0.98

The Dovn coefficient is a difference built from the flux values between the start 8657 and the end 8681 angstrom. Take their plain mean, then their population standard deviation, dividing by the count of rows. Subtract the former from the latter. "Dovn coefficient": -9.6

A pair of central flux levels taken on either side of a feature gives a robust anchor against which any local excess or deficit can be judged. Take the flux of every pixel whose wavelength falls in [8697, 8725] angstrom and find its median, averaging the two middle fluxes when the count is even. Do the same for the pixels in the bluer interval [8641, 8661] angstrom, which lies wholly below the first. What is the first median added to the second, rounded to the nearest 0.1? 23.5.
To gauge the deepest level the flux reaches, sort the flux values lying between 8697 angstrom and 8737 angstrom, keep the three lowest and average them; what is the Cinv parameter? 11.4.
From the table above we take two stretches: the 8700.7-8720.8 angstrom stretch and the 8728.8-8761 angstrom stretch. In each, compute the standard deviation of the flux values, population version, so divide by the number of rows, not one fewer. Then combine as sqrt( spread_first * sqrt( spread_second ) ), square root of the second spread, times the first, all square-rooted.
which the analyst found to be 0.26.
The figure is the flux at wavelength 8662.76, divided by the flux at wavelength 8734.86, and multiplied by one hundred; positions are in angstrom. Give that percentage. 81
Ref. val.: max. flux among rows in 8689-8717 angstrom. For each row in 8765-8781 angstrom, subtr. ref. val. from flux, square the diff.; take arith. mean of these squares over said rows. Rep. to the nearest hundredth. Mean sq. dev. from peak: 0.56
